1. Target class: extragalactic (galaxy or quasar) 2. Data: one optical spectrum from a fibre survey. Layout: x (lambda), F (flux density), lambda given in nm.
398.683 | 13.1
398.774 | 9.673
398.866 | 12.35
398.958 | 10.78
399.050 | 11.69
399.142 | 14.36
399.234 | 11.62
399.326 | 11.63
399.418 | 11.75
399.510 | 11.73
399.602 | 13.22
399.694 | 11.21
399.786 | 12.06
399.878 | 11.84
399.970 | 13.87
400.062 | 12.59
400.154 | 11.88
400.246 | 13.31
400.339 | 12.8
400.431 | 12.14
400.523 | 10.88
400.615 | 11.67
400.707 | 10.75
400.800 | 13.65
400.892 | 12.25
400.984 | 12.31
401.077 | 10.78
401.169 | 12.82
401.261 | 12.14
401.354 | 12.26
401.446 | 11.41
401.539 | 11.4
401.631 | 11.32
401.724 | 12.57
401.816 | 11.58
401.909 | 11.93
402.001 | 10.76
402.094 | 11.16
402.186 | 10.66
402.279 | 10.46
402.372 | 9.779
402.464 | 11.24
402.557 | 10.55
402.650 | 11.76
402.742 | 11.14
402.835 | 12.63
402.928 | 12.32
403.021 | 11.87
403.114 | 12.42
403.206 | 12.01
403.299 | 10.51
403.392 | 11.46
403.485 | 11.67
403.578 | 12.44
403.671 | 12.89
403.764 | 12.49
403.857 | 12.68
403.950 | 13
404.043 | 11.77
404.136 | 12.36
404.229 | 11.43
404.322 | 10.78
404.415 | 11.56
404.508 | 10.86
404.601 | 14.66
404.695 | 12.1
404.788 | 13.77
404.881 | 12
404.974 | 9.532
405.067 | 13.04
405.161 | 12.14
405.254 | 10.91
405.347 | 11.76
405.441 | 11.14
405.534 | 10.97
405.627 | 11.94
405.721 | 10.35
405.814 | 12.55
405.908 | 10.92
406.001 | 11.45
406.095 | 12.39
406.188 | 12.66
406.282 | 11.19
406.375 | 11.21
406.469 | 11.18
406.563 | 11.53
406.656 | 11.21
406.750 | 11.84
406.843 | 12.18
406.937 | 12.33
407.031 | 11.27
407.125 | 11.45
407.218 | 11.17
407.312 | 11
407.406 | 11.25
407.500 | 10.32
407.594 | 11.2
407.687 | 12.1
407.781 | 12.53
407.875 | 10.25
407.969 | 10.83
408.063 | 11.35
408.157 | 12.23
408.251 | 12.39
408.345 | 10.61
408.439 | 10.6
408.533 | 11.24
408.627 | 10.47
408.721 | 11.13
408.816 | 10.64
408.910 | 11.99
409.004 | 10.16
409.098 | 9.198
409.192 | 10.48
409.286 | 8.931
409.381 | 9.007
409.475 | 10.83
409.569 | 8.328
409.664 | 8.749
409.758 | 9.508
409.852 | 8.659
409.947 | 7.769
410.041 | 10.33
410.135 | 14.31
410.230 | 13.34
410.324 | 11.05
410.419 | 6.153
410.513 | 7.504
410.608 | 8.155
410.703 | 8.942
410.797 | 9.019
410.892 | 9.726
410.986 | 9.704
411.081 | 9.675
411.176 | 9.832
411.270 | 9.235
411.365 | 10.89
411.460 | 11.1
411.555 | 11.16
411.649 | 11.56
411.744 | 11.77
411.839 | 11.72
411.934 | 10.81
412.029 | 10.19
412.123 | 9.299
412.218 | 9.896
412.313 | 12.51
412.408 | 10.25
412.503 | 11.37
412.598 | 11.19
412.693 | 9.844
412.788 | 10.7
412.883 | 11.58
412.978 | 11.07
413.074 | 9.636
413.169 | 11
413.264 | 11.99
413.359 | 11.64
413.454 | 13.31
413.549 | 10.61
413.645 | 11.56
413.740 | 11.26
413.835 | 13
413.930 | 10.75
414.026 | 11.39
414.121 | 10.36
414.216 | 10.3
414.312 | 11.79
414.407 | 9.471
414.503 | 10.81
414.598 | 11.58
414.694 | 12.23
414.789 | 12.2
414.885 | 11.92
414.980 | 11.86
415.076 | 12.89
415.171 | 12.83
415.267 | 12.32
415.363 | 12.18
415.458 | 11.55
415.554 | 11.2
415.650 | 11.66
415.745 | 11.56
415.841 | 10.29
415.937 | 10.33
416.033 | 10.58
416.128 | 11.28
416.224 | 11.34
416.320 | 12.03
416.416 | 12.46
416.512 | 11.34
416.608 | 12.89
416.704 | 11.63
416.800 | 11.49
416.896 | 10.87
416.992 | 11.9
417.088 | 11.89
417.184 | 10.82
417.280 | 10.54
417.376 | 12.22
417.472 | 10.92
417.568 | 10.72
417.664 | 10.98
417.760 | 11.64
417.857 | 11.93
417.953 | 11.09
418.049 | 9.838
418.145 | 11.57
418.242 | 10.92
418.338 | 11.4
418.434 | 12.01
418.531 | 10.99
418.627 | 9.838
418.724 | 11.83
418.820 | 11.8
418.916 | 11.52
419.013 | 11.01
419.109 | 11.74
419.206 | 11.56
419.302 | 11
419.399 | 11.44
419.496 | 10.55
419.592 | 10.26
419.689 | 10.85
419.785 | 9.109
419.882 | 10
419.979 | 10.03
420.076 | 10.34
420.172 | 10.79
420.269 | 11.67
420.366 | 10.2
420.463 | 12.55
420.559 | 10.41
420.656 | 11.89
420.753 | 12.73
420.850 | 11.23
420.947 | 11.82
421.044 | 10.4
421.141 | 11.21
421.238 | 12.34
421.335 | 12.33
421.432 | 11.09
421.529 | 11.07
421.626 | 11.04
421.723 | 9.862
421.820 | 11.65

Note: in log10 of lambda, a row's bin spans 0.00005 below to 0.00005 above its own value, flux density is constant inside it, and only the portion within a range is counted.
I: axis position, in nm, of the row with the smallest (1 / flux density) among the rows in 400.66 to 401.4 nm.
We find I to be 400.800 nm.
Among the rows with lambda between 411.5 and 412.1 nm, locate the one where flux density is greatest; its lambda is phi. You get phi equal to 411.744 nm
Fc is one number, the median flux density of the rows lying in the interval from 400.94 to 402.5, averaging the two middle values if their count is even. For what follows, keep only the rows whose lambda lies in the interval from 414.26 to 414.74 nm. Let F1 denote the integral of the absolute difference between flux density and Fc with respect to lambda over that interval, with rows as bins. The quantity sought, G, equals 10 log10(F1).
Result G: -4.24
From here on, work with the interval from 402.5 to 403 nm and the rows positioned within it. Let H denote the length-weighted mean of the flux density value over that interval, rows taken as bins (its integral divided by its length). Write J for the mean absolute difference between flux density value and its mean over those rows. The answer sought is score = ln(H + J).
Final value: 2.51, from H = 11.7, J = 0.668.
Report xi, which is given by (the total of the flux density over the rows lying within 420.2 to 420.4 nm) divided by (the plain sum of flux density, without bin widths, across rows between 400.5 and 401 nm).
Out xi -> 0.3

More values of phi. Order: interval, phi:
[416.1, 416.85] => 416.608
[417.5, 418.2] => 417.857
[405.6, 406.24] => 406.188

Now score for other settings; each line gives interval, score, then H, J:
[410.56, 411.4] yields 2.30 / 9.4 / 0.557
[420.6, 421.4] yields 2.51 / 11.7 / 0.598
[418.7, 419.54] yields 2.46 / 11.4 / 0.353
